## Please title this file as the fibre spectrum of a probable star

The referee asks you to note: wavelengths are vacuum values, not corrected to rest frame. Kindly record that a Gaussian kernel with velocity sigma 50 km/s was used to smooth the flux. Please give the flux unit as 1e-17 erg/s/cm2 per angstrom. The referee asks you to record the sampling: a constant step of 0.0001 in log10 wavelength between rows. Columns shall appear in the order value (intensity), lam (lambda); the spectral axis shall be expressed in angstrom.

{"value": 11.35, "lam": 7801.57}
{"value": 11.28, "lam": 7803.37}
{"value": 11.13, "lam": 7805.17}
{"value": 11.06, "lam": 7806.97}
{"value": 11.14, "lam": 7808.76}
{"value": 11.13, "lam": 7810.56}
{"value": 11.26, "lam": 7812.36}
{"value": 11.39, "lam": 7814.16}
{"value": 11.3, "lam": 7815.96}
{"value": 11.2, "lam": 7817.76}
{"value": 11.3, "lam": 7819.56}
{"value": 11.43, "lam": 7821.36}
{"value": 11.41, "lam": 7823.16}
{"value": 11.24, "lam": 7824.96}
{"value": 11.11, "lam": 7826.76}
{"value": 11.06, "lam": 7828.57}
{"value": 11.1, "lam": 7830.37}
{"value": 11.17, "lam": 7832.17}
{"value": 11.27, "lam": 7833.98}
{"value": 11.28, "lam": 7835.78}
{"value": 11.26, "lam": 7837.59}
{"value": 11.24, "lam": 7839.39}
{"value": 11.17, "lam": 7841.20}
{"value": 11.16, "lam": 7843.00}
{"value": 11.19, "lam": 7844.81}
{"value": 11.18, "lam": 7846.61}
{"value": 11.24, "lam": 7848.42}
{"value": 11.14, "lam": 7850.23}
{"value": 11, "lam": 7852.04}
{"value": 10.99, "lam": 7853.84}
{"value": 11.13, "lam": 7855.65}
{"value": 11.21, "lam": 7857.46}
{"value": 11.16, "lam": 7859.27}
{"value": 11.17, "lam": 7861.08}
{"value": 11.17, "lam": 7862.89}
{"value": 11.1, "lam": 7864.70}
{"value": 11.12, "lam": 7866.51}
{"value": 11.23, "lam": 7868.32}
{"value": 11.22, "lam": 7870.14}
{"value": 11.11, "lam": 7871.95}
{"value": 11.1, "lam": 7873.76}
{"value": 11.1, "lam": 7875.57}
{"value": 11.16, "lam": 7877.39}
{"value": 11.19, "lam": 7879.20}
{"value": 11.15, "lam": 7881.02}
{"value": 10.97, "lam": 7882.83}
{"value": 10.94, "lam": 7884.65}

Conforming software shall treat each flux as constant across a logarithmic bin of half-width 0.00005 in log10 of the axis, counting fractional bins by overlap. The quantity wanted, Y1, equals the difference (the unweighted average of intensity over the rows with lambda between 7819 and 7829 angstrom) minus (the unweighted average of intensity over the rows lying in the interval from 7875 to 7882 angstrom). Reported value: 0.11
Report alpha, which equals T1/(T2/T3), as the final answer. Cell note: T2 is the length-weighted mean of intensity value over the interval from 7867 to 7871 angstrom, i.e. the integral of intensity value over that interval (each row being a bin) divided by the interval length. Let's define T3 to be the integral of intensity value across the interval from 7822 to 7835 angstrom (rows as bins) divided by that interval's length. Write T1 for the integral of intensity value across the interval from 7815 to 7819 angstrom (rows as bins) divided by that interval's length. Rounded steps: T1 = 11.3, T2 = 11.20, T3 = 11.2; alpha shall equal 11.3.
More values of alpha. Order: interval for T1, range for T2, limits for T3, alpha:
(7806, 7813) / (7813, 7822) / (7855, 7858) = 11.0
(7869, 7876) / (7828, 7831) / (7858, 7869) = 11.2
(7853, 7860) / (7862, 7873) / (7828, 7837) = 11.1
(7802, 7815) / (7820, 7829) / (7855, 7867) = 11.1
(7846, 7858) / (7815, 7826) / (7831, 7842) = 11.0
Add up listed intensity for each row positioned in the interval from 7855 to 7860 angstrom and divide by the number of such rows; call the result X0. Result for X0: 11.2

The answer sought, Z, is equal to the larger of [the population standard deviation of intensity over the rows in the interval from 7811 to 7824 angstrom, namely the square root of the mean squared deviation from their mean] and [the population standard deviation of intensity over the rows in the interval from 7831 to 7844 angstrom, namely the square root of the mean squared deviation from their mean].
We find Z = 0.079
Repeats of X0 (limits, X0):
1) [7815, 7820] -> 11.3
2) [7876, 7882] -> 11.2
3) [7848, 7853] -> 11.1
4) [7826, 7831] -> 11.1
